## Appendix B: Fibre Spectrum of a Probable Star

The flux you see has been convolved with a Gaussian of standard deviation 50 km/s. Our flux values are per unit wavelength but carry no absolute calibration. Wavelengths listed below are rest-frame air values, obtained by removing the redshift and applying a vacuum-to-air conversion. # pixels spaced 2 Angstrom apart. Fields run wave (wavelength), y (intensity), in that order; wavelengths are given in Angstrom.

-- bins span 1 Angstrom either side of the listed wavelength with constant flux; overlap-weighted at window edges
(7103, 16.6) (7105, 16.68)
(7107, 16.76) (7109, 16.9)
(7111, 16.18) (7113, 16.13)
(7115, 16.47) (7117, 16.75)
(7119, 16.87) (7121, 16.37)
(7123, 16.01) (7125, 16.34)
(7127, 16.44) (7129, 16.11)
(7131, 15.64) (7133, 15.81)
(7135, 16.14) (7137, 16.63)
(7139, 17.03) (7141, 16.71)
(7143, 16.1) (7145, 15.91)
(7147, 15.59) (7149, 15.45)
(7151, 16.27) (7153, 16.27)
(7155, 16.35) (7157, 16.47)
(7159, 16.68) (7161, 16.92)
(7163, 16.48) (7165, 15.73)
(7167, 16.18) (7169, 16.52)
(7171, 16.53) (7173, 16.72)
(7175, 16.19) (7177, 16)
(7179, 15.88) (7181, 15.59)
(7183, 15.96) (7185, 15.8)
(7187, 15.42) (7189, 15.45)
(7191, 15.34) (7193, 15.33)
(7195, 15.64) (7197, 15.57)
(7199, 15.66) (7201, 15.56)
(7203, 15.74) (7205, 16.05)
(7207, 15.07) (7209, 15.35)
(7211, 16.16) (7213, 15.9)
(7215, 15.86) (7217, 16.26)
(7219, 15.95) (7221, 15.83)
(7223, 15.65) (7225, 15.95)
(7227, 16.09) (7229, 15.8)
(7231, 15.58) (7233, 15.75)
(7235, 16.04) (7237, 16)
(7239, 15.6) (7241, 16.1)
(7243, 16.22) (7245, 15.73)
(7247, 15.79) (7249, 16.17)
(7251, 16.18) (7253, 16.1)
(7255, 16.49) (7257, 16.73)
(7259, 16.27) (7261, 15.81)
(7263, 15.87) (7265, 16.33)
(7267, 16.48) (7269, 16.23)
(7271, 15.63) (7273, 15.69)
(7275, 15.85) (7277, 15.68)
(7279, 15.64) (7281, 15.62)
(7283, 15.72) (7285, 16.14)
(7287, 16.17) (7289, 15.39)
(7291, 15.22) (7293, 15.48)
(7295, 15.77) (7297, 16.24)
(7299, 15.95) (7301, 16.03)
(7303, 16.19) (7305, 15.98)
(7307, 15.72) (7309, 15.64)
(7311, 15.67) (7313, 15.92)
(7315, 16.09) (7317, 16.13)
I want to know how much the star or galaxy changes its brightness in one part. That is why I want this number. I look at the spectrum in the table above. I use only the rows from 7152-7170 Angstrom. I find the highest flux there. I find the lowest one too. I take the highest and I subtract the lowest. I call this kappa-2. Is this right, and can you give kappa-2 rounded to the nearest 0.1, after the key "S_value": 1.2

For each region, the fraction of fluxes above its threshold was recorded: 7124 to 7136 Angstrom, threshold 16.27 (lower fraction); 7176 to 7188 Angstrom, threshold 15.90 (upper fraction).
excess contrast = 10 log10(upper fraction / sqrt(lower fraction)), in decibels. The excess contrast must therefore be -2.4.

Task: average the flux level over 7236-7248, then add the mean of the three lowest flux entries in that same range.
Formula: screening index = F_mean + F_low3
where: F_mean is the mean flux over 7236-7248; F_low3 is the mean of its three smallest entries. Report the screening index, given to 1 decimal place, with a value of 31.6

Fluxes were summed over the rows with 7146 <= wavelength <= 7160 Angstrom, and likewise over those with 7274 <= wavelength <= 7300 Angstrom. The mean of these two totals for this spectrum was 159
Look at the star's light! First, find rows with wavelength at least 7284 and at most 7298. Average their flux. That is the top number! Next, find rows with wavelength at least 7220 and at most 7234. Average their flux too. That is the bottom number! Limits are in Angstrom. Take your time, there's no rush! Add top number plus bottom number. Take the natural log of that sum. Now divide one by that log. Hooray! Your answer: 0.290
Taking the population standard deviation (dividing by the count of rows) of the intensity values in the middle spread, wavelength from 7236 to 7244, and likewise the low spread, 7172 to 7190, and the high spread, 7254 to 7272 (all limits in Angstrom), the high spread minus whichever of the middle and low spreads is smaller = 0.11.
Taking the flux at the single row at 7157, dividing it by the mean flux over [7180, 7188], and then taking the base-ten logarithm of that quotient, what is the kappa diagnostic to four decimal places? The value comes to 0.0210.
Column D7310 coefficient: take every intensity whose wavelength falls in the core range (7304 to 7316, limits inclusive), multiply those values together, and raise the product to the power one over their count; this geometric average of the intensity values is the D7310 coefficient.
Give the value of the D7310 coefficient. 15.8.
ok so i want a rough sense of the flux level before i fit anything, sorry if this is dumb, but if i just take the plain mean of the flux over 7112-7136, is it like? 16.3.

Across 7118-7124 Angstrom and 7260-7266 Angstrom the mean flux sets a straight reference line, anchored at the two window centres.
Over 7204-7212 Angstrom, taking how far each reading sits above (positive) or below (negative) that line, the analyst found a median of -0.5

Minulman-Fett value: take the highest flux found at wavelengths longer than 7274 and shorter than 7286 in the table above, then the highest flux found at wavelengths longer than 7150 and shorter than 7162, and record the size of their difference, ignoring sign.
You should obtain 0.78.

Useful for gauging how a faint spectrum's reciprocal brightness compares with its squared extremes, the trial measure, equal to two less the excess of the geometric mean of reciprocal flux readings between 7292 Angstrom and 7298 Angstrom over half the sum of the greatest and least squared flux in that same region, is 254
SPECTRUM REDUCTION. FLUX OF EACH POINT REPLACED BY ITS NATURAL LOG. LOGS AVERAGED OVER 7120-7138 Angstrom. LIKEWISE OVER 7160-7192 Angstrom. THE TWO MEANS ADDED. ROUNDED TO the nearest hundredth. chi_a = 5.56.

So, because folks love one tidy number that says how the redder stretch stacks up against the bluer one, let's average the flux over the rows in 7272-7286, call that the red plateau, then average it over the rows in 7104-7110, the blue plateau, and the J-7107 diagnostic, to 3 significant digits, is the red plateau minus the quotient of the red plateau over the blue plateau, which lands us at 14.8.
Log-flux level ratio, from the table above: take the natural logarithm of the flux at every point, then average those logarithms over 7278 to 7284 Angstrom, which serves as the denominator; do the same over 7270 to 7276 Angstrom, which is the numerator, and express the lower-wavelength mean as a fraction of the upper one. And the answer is 1.00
